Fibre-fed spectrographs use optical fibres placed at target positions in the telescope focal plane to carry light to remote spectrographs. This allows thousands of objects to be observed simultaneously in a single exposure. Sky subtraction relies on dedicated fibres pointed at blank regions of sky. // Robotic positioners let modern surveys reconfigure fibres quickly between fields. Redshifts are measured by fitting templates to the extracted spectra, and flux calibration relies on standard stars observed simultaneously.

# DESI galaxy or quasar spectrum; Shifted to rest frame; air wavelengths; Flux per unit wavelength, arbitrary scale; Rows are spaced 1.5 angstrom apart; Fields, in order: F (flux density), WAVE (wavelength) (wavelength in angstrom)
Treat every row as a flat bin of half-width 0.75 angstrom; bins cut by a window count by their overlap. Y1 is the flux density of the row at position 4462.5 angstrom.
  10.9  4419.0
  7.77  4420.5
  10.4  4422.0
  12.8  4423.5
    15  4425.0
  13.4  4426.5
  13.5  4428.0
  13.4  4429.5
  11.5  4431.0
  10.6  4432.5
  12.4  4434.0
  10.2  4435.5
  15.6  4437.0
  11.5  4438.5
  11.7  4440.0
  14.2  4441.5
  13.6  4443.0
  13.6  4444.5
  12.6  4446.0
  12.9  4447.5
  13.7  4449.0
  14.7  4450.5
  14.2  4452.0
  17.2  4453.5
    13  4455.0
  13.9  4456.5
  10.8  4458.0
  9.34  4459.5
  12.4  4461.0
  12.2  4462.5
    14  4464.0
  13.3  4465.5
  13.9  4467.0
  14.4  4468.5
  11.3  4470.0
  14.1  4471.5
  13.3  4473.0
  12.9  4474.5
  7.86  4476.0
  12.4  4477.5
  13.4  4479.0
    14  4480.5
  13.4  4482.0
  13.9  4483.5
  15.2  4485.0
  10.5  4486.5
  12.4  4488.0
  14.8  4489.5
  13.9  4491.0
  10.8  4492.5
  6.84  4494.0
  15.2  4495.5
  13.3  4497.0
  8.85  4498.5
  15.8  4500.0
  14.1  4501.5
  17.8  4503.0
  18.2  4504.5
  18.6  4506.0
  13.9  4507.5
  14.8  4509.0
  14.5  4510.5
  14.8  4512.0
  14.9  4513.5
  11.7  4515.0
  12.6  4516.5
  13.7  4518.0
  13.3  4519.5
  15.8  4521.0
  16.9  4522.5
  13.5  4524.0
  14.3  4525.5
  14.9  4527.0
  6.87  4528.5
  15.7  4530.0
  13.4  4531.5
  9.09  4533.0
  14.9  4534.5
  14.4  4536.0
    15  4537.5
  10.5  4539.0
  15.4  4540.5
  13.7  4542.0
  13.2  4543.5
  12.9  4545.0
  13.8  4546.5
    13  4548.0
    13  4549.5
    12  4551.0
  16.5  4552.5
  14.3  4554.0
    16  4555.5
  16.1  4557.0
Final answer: 12.2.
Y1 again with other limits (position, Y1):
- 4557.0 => 16.1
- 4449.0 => 13.7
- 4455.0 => 13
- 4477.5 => 12.4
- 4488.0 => 12.4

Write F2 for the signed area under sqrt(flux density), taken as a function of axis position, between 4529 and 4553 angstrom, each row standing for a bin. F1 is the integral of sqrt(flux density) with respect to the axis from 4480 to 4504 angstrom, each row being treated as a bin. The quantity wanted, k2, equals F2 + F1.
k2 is 174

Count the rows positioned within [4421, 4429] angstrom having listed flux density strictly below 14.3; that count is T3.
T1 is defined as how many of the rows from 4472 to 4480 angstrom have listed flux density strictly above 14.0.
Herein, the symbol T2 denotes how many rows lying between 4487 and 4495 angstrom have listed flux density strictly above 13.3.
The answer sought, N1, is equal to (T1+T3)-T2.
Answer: 2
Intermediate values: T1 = 0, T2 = 2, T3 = 4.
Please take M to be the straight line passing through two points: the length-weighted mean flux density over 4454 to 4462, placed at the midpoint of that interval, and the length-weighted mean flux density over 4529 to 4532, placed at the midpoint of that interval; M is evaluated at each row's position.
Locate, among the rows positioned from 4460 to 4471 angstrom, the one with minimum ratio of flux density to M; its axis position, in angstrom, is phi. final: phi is 4470.0 angstrom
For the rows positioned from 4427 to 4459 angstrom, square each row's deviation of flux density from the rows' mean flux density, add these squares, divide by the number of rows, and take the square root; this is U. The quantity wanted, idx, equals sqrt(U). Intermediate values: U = 1.66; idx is 1.29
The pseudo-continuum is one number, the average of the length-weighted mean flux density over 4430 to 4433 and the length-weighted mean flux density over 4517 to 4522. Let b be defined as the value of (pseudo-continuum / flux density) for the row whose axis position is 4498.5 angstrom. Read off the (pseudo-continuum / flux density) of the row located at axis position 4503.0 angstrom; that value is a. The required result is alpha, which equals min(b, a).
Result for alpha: 0.72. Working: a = 0.72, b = 1.45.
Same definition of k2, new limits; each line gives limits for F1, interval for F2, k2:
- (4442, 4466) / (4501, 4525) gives 180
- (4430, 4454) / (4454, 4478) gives 171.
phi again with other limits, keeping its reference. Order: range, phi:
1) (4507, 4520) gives 4515.0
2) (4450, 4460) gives 4459.5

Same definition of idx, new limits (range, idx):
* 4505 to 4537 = 1.56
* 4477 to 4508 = 1.67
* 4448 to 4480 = 1.39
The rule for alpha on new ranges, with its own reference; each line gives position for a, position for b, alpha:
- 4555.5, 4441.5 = 0.80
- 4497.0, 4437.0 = 0.82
